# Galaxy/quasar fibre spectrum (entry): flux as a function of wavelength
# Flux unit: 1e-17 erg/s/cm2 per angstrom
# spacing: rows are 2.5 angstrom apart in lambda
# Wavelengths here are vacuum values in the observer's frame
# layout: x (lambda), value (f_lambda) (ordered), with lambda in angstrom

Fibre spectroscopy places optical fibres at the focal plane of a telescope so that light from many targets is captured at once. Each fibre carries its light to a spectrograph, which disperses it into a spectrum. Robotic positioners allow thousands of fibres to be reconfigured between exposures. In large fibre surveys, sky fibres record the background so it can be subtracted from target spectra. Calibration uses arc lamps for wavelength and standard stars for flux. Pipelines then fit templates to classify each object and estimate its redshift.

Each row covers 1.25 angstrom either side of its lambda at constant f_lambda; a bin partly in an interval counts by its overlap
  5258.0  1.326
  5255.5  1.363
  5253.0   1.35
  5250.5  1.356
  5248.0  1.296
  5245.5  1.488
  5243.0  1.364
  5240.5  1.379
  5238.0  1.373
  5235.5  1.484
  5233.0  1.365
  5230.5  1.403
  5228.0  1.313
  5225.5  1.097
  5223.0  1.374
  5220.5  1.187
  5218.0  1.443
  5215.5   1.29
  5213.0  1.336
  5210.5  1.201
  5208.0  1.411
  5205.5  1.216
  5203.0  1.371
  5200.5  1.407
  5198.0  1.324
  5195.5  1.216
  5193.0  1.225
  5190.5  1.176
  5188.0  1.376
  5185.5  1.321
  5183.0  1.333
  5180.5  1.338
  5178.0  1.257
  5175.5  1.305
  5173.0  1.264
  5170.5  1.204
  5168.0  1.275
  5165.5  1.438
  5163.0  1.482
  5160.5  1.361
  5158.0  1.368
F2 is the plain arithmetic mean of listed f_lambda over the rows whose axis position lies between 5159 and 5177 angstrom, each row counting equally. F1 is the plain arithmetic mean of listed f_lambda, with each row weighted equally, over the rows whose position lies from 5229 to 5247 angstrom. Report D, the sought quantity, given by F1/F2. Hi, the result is 1.06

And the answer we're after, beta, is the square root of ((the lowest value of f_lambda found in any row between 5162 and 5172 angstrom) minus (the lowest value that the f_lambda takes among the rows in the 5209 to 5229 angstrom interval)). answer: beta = 0.33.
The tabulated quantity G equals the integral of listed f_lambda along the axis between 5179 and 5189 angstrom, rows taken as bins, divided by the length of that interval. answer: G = 1.34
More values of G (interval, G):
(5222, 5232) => 1.30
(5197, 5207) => 1.33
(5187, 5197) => 1.25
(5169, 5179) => 1.26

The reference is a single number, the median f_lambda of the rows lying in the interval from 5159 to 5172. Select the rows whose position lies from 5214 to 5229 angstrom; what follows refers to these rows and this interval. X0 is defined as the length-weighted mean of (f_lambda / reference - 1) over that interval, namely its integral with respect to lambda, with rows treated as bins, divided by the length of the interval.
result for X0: -0.06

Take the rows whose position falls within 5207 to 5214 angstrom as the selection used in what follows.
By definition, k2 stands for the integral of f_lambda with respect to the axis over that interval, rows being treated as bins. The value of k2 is 9.2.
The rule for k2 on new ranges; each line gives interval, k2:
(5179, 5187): 10.6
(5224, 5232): 10.2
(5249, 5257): 10.8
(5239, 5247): 11.2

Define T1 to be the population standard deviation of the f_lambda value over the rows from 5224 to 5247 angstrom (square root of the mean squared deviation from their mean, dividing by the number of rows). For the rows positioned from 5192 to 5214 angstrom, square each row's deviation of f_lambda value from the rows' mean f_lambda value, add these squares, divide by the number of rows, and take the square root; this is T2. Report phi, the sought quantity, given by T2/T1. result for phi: 0.8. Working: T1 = 0.11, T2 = 0.08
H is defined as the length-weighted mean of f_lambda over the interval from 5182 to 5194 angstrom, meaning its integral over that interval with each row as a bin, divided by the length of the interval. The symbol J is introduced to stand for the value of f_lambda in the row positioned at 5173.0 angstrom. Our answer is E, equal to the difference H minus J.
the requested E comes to 0.02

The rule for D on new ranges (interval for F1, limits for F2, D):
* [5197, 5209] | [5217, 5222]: 1.02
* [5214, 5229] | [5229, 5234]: 0.93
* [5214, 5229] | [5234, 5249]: 0.92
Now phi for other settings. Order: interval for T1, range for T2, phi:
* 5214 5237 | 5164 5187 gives 0.5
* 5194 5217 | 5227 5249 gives 0.8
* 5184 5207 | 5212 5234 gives 1.3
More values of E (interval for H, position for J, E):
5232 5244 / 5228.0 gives 0.08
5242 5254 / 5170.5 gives 0.17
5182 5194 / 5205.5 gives 0.07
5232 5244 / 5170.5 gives 0.19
